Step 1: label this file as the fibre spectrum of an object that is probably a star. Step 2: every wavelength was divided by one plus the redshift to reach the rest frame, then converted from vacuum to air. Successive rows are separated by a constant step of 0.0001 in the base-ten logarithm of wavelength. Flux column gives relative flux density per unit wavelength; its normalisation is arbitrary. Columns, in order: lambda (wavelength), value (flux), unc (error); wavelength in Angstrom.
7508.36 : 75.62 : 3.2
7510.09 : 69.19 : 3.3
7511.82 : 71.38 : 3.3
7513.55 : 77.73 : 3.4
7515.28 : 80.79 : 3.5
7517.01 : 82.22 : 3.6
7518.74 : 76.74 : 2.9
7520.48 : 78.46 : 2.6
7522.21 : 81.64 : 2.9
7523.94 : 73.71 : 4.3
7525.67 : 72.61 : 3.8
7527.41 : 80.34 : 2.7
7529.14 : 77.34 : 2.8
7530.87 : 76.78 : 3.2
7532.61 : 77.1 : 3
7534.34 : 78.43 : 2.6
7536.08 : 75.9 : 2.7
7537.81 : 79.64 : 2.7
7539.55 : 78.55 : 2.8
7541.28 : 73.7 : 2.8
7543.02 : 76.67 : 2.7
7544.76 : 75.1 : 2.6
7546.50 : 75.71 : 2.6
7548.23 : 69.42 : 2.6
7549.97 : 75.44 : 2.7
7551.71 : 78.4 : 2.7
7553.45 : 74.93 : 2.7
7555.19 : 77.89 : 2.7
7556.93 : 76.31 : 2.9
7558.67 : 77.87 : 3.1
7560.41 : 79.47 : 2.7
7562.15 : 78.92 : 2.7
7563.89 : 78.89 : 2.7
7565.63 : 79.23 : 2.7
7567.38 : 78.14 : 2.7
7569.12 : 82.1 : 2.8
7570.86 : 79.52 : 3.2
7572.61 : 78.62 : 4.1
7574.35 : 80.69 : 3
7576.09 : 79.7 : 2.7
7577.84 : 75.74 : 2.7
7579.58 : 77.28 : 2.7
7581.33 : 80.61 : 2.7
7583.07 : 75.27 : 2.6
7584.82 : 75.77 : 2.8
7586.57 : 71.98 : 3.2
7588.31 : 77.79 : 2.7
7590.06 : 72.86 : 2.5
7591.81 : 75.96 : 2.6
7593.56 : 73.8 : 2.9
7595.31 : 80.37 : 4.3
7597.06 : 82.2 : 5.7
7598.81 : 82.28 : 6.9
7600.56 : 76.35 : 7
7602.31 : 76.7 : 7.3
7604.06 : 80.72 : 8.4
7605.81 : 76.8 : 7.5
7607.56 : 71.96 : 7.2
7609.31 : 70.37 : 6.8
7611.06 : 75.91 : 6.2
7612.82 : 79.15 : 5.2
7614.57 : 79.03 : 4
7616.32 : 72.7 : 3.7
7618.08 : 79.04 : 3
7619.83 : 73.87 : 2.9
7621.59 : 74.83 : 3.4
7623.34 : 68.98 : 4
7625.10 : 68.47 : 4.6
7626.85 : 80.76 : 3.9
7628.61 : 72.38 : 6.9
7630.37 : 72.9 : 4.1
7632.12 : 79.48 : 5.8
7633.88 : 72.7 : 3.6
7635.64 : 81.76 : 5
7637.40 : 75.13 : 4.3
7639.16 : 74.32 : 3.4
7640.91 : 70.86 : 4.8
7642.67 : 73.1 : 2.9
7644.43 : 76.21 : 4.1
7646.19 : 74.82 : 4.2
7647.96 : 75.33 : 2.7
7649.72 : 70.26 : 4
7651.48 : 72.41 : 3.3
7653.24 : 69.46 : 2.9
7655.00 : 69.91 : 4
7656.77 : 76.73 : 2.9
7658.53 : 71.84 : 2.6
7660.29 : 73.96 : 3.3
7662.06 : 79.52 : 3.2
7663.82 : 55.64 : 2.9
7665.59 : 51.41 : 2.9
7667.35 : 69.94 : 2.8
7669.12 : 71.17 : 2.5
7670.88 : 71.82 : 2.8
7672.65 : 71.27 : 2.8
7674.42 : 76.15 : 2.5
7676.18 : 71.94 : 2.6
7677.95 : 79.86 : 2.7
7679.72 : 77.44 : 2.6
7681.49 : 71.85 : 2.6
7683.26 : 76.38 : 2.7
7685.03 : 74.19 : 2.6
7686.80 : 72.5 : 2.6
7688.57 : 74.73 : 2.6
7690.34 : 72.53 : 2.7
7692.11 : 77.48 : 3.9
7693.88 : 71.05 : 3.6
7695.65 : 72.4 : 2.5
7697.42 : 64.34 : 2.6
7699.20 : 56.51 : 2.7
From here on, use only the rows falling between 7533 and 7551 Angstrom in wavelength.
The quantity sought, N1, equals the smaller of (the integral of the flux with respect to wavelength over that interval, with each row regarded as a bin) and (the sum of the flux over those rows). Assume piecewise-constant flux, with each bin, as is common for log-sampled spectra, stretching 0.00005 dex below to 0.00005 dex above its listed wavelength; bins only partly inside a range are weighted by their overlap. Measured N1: 759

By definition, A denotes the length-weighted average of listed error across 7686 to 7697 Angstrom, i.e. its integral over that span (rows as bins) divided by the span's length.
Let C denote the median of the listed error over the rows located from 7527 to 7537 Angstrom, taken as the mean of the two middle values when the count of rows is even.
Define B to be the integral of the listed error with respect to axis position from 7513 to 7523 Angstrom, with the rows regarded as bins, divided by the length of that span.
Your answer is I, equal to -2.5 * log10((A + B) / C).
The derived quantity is -0.87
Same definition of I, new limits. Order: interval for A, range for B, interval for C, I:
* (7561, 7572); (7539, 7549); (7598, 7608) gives 0.30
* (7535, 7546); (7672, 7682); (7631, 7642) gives -0.17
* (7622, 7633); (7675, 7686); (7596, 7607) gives -0.04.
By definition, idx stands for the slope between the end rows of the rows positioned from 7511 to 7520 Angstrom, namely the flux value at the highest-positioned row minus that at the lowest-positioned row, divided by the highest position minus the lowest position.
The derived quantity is 0.77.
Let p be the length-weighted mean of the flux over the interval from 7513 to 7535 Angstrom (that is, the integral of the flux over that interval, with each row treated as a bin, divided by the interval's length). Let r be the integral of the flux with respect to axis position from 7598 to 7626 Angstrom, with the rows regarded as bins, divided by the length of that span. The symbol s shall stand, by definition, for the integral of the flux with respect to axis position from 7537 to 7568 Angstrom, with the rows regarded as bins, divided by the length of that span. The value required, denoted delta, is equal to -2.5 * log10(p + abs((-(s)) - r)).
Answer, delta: -5.91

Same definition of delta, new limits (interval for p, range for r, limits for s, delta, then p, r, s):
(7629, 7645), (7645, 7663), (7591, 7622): -5.88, 75.1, 73.4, 76.8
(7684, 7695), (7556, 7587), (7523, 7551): -5.90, 73.8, 78.2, 76.1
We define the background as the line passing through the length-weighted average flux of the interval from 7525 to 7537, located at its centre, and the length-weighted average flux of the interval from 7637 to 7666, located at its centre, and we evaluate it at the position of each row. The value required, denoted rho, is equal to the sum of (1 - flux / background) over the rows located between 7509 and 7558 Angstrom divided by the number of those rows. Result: 0.005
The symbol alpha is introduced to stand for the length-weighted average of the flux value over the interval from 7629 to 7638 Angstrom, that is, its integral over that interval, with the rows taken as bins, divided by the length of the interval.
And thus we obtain 76.2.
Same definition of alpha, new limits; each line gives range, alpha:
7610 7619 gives 77.0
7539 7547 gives 75.8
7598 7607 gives 78.3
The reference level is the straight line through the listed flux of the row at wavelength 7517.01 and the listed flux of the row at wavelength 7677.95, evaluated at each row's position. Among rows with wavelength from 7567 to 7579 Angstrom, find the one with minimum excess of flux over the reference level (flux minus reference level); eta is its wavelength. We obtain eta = 7577.84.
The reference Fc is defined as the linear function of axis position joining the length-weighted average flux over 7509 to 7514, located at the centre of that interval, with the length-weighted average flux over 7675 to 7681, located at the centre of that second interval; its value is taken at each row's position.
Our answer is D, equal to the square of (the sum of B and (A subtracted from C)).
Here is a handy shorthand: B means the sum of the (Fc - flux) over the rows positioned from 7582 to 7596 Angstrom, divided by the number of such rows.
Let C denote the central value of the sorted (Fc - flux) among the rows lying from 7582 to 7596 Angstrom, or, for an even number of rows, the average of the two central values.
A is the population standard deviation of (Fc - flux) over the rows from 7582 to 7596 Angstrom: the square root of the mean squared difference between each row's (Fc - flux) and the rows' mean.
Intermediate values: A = 2.51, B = -1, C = -1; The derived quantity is 28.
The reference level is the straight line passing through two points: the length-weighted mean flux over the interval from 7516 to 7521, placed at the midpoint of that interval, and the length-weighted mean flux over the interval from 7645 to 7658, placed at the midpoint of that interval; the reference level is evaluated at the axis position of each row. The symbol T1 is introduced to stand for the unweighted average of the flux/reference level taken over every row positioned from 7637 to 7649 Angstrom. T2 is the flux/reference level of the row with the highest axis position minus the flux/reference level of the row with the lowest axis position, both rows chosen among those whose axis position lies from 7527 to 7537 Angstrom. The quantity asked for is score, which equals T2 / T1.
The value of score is -0.05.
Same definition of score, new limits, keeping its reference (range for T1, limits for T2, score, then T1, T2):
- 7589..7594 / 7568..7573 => -0.04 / 0.98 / -0.043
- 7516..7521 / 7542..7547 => -0.01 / 1.00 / -0.010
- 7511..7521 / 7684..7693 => 0.05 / 0.98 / 0.051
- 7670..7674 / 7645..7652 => -0.03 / 1.00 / -0.030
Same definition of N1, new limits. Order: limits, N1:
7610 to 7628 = 753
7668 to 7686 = 742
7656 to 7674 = 693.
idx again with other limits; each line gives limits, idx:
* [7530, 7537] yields -0.17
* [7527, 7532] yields -1.03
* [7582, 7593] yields 0.08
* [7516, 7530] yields -0.40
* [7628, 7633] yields 2.02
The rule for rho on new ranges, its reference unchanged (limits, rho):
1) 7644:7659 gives -0.021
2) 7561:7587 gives -0.042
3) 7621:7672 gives -0.008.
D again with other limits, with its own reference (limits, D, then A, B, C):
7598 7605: 129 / 2.56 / -5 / -4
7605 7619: 36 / 3.26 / -1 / -2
